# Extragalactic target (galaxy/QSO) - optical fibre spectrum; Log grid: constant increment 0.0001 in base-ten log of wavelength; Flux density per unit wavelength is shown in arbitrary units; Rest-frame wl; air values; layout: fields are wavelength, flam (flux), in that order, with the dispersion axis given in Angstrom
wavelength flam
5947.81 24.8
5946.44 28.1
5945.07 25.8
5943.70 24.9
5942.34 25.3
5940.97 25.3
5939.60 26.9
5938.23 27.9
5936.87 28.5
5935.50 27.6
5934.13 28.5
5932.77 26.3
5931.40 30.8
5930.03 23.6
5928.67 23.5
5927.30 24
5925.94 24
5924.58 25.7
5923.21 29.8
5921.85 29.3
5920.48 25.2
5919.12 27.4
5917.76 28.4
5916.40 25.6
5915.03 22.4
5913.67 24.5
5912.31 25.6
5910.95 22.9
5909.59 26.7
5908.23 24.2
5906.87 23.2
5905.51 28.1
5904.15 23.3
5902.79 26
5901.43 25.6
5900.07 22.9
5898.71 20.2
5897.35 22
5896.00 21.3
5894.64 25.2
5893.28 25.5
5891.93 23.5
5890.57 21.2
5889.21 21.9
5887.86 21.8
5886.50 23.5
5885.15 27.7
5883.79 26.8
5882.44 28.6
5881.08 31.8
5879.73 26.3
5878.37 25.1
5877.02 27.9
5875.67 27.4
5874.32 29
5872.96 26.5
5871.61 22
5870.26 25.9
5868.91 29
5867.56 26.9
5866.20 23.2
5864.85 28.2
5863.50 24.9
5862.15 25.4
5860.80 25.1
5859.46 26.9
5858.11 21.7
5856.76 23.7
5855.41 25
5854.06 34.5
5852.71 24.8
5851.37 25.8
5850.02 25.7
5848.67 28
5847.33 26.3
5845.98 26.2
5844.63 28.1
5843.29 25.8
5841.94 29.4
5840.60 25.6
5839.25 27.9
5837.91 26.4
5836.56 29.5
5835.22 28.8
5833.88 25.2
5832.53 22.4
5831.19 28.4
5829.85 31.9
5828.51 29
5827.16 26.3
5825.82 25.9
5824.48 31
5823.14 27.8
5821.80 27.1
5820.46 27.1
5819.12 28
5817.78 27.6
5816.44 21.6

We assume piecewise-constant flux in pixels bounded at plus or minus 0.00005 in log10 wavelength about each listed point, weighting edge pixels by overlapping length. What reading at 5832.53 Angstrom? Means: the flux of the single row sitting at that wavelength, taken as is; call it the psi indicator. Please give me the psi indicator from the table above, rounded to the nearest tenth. 22.4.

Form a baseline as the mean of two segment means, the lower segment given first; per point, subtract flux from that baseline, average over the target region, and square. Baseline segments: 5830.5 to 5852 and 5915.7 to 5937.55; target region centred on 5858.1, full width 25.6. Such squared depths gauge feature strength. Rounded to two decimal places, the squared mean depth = 0.40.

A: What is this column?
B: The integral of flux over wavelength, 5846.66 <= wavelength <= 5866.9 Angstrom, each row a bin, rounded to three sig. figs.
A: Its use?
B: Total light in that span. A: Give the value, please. 525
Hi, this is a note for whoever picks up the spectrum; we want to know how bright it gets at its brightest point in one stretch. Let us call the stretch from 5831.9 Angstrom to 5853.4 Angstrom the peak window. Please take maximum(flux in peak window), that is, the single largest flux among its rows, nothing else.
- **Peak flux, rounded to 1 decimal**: 29.5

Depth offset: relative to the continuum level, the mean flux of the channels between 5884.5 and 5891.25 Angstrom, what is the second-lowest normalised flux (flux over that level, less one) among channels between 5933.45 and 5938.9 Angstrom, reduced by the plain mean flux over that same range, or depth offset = -28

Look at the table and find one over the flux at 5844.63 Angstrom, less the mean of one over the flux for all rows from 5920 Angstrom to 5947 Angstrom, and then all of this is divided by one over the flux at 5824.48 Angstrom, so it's -0.07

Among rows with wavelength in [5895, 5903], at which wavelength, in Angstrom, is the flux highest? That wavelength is 5902.79 Angstrom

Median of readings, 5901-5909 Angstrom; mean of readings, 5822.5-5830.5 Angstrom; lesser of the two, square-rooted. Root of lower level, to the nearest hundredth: 4.99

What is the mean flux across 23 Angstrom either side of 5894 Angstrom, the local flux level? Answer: 24.9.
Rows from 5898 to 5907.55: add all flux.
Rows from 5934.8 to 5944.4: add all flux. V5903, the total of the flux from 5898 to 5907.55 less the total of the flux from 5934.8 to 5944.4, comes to -17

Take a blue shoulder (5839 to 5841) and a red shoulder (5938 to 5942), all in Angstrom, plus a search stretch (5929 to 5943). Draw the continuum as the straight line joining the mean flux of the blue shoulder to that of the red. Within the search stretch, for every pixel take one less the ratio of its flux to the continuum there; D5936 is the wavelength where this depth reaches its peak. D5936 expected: 5930.03 Angstrom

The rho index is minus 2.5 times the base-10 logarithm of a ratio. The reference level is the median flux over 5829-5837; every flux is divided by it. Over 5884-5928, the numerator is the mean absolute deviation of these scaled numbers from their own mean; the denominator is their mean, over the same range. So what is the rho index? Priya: 2.72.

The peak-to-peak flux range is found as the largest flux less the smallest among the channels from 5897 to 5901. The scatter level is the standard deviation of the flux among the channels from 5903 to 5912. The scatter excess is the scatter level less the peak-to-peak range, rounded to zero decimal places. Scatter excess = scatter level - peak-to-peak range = -1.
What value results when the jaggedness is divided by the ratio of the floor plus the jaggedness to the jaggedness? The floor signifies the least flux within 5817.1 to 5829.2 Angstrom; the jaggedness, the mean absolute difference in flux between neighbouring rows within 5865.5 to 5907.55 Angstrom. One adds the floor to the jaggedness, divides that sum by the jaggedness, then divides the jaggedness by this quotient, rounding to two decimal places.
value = 0.21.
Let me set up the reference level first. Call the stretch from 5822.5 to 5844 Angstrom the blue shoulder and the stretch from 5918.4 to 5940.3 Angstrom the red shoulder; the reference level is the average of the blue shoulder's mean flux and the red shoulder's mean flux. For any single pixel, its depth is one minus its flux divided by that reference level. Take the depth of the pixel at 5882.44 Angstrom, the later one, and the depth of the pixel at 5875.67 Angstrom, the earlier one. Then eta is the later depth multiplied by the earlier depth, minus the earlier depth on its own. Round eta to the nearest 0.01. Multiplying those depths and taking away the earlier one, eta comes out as 0.01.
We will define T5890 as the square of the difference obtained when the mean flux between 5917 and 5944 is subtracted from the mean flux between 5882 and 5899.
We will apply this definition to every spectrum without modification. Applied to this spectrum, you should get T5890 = 8.2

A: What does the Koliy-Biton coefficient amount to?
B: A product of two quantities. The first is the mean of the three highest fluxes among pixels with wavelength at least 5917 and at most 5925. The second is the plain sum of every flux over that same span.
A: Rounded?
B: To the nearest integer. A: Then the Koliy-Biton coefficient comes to 4836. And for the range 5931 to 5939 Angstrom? 4964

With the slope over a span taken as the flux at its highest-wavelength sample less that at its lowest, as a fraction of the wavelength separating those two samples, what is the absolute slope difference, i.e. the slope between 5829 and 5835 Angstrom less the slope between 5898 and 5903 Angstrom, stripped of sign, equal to 3.1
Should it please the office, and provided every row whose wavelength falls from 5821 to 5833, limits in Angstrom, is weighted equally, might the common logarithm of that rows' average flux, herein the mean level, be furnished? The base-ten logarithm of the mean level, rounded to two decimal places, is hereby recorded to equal 1.44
